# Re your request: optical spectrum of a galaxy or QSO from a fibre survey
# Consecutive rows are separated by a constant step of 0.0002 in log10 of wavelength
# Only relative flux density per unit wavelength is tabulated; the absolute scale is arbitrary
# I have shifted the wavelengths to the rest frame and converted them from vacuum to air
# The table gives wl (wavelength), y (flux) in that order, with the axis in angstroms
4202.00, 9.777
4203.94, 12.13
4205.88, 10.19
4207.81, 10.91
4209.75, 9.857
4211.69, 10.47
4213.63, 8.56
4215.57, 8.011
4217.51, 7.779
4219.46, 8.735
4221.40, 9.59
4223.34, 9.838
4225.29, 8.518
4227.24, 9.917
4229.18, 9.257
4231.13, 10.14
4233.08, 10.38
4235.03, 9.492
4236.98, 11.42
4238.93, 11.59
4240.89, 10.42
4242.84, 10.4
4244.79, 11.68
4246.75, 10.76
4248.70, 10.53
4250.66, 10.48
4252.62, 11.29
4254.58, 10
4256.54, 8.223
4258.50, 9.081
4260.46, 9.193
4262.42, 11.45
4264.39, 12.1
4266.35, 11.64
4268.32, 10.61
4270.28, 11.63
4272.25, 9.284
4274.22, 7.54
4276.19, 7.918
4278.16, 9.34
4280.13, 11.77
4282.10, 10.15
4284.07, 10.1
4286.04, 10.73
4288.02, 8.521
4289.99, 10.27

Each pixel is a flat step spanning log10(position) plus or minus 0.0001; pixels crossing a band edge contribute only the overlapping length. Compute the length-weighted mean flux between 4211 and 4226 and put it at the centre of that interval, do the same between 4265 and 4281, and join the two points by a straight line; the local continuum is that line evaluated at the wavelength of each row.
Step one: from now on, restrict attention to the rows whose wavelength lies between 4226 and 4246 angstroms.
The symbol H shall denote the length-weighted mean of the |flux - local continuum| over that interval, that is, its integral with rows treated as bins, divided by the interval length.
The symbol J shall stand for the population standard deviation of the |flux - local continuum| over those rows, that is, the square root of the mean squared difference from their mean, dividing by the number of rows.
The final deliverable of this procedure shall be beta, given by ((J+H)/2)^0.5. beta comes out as 0.98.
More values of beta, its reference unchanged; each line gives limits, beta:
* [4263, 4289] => 1.02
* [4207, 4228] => 0.86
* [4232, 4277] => 1.01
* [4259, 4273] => 0.99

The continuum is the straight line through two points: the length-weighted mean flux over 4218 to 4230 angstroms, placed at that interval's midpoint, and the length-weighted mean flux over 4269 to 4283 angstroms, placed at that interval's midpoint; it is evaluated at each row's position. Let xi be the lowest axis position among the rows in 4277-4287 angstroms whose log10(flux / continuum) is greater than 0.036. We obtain 4280.13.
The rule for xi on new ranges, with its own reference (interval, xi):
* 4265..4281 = 4266.35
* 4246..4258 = 4246.75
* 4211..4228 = 4211.69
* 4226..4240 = 4231.13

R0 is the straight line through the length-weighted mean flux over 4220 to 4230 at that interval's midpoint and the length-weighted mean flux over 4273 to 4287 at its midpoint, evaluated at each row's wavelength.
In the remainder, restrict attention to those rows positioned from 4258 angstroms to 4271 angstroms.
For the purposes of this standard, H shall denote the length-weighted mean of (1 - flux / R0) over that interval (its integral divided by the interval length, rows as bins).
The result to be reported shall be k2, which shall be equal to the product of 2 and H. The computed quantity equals -0.27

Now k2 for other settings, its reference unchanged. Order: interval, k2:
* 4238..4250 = -0.29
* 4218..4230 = 0.03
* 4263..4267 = -0.47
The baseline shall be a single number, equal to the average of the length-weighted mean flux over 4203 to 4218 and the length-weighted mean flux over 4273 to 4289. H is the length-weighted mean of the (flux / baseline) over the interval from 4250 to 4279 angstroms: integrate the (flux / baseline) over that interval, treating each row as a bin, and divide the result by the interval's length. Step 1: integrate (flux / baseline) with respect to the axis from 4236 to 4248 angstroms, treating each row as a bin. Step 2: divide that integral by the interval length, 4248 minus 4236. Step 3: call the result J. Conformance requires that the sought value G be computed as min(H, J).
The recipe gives 1.034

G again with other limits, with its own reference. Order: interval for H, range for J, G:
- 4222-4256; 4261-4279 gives 1.051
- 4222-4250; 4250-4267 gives 1.068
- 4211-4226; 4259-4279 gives 0.924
